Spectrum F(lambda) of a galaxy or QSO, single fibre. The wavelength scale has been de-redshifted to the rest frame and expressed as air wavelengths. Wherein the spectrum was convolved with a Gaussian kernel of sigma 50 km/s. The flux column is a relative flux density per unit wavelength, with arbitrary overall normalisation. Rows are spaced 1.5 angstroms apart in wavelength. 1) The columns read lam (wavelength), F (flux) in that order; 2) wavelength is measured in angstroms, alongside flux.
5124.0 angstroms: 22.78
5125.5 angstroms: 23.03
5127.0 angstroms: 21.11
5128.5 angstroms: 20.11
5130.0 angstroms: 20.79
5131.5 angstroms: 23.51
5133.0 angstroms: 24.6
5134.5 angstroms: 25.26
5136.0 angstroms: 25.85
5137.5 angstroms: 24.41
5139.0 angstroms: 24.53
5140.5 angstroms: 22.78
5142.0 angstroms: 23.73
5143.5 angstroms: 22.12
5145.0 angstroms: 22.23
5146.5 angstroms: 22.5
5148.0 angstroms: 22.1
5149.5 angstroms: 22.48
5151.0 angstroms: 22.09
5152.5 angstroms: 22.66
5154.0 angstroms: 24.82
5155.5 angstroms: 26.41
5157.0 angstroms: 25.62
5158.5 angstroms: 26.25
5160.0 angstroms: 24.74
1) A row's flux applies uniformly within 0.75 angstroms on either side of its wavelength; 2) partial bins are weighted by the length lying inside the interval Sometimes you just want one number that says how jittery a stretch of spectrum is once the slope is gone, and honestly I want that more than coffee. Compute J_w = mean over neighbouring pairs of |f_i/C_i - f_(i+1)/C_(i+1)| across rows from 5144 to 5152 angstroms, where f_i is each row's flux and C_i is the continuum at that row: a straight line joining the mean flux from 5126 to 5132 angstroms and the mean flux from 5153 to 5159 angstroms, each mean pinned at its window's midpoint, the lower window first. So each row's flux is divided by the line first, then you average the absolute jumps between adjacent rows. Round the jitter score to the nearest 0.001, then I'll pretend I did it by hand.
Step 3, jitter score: 0.015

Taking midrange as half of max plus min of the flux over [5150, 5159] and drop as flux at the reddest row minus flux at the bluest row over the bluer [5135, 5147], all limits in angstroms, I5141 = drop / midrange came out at -0.14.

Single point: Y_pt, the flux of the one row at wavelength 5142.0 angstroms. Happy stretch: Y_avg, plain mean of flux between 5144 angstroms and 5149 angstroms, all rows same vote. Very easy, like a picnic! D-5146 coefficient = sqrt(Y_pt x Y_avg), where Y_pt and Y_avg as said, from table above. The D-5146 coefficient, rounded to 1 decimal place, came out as 23.0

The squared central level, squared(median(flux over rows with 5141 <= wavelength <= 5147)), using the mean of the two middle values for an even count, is 500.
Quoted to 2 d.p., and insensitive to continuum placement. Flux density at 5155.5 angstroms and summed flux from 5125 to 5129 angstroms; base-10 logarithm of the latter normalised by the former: 0.39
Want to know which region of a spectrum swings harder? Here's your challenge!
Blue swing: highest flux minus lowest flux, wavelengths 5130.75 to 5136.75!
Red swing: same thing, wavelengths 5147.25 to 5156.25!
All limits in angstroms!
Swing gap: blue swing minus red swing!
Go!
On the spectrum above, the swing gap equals -2.0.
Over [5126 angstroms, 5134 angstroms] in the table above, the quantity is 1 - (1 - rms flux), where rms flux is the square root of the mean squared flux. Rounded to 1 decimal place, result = 22.1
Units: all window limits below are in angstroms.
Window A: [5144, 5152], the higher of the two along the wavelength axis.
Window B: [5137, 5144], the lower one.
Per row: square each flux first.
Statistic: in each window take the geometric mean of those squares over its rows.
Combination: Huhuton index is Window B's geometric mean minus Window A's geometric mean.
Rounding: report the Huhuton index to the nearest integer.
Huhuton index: 56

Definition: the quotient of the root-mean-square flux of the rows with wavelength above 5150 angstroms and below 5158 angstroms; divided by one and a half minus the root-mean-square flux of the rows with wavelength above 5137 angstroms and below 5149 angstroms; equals -1.13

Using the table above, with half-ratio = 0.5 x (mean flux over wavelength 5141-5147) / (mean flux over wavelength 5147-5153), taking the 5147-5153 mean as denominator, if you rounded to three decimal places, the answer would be 0.507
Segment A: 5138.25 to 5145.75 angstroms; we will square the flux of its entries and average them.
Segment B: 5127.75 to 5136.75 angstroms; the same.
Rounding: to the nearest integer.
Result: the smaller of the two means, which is 533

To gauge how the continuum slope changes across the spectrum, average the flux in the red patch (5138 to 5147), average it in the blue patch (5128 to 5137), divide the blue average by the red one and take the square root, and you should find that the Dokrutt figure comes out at 1.01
